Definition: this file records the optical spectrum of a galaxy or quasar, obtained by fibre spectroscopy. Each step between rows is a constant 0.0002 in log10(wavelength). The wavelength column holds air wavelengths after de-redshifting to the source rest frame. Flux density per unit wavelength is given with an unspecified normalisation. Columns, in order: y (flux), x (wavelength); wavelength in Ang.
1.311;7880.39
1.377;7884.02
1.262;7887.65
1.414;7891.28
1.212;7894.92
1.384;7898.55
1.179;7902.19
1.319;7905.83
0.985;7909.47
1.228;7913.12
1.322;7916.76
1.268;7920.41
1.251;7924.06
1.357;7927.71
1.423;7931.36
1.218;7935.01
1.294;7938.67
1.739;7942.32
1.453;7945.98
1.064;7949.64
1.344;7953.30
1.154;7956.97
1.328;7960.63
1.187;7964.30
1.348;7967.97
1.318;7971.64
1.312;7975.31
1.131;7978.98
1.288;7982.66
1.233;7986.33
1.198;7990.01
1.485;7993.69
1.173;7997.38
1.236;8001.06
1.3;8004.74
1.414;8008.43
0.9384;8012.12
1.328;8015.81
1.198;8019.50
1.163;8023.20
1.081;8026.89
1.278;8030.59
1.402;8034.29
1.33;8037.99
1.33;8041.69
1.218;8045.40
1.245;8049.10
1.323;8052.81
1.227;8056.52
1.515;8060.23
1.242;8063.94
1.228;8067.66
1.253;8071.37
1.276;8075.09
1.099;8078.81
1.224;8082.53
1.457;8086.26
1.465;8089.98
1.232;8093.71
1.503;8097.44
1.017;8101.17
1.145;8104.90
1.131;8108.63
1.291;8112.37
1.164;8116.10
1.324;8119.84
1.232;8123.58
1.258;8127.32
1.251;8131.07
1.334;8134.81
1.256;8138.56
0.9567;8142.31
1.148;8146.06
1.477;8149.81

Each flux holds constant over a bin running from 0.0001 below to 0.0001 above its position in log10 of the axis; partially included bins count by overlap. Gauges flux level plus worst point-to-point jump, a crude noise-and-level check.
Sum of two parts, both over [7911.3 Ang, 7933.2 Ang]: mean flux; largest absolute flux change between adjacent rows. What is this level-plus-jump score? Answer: 1.41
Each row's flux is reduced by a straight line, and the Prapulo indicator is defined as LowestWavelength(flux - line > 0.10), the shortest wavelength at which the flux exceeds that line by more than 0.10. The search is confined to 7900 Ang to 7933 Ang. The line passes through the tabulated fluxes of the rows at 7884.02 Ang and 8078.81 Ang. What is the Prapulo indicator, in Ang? 7931.36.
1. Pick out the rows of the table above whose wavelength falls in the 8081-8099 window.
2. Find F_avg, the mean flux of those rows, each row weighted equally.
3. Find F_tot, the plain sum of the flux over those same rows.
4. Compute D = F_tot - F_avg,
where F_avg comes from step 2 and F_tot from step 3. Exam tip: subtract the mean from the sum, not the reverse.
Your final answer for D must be 5.50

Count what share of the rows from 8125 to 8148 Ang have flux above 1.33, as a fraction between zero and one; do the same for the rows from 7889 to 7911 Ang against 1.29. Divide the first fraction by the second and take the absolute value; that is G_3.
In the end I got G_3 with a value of 0.33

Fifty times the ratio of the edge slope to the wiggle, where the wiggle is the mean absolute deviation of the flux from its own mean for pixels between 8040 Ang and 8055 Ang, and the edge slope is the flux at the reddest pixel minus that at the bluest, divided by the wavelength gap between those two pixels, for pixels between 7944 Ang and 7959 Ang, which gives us -29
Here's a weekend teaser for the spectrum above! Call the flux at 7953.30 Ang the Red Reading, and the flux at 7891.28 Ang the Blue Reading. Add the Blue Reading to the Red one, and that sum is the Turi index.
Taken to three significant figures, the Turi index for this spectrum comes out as 2.76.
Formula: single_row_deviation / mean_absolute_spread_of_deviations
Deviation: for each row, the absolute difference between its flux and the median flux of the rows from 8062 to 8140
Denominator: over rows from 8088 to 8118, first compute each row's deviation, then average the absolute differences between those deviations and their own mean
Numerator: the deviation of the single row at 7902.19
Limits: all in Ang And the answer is 0.97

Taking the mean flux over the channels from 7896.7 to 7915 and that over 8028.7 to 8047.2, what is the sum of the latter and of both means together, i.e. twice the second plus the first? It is 3.84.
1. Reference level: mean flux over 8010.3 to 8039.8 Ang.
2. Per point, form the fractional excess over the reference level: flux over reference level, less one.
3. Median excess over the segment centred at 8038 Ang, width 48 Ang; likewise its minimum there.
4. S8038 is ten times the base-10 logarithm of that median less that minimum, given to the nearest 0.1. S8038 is -7.9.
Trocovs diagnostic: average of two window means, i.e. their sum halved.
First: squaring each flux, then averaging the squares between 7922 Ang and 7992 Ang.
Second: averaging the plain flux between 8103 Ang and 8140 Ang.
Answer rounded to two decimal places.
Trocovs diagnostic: 1.47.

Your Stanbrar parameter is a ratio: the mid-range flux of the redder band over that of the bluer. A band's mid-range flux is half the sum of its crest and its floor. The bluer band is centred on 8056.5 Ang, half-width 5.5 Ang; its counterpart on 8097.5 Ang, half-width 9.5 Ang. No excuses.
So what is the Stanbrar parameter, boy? 0.92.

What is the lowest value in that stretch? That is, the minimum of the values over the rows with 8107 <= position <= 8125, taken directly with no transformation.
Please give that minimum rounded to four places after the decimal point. 1.1310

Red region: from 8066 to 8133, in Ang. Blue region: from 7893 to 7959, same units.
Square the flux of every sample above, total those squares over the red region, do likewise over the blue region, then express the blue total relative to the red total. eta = 1.06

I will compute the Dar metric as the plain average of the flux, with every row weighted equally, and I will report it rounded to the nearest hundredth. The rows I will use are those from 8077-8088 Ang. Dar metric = 1.26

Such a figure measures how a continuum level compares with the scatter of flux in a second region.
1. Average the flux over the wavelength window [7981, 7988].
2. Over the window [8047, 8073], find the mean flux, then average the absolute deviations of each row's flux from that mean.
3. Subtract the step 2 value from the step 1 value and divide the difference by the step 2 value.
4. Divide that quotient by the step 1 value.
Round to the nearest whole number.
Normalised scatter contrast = 13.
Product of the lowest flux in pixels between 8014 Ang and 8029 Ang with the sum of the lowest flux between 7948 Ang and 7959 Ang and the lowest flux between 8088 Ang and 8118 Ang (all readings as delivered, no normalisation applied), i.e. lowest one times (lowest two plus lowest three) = 2.2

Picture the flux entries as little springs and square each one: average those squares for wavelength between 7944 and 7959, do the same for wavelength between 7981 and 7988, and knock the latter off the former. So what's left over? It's 0.0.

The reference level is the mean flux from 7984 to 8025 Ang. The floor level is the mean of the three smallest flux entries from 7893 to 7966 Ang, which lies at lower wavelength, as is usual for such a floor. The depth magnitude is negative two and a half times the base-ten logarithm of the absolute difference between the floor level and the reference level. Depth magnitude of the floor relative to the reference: 1.89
